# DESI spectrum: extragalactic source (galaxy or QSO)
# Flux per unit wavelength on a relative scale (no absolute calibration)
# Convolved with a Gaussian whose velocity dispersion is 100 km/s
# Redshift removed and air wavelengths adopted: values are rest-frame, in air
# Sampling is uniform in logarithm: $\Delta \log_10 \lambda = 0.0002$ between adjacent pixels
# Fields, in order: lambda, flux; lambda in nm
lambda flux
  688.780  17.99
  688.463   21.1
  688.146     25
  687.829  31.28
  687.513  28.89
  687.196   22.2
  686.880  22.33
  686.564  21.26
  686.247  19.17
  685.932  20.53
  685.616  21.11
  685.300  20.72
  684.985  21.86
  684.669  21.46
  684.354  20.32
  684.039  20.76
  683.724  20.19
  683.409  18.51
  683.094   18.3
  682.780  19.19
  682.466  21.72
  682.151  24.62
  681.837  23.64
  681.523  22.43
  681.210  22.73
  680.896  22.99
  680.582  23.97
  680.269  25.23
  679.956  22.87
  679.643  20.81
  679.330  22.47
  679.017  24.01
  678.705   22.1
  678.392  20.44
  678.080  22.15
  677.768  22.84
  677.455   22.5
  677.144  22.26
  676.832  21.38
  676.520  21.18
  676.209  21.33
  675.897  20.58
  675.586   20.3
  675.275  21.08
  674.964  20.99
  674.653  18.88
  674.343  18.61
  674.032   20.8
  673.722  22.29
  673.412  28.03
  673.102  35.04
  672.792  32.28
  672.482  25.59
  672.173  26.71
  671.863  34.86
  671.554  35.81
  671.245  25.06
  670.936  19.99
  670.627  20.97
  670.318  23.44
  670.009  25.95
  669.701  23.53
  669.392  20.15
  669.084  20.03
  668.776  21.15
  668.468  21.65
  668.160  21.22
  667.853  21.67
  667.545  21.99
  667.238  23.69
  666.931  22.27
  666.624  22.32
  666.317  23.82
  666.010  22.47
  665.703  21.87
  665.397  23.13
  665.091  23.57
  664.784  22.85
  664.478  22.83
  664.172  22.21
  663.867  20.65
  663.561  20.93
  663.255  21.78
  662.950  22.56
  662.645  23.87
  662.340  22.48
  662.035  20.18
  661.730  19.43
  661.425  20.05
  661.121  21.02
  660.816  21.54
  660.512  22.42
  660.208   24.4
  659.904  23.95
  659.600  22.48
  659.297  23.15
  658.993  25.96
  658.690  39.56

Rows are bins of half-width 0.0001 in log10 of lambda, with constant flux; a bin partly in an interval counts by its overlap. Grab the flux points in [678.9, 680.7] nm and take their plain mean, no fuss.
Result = 23.2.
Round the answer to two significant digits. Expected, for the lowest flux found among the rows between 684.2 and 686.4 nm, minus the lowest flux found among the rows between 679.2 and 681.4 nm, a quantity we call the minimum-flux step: -1.6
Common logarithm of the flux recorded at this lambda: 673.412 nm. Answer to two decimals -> 1.45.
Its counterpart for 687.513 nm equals 1.46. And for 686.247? 1.28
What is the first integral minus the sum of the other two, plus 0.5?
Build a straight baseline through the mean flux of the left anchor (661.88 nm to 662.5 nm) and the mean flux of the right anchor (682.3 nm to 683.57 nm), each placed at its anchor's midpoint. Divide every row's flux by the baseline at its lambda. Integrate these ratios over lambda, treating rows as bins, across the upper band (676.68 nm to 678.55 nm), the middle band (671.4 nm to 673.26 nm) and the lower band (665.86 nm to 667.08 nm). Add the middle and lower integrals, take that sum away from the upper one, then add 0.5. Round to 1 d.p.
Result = -1.7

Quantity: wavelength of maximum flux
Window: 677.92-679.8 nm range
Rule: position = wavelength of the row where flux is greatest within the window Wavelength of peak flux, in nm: 679.017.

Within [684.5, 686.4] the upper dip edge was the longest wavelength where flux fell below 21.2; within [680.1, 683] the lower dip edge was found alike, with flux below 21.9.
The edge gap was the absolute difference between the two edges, 3.47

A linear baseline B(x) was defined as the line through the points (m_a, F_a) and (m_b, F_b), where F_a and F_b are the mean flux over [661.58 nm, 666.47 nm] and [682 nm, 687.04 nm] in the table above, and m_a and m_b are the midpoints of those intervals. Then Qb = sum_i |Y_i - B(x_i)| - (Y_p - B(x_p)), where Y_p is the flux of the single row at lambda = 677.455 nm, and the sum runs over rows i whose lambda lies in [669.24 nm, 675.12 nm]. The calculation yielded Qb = 88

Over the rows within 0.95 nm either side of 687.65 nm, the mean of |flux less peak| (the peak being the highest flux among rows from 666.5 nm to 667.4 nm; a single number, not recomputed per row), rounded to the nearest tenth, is 3.3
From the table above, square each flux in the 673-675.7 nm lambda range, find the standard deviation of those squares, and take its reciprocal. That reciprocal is 0.004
